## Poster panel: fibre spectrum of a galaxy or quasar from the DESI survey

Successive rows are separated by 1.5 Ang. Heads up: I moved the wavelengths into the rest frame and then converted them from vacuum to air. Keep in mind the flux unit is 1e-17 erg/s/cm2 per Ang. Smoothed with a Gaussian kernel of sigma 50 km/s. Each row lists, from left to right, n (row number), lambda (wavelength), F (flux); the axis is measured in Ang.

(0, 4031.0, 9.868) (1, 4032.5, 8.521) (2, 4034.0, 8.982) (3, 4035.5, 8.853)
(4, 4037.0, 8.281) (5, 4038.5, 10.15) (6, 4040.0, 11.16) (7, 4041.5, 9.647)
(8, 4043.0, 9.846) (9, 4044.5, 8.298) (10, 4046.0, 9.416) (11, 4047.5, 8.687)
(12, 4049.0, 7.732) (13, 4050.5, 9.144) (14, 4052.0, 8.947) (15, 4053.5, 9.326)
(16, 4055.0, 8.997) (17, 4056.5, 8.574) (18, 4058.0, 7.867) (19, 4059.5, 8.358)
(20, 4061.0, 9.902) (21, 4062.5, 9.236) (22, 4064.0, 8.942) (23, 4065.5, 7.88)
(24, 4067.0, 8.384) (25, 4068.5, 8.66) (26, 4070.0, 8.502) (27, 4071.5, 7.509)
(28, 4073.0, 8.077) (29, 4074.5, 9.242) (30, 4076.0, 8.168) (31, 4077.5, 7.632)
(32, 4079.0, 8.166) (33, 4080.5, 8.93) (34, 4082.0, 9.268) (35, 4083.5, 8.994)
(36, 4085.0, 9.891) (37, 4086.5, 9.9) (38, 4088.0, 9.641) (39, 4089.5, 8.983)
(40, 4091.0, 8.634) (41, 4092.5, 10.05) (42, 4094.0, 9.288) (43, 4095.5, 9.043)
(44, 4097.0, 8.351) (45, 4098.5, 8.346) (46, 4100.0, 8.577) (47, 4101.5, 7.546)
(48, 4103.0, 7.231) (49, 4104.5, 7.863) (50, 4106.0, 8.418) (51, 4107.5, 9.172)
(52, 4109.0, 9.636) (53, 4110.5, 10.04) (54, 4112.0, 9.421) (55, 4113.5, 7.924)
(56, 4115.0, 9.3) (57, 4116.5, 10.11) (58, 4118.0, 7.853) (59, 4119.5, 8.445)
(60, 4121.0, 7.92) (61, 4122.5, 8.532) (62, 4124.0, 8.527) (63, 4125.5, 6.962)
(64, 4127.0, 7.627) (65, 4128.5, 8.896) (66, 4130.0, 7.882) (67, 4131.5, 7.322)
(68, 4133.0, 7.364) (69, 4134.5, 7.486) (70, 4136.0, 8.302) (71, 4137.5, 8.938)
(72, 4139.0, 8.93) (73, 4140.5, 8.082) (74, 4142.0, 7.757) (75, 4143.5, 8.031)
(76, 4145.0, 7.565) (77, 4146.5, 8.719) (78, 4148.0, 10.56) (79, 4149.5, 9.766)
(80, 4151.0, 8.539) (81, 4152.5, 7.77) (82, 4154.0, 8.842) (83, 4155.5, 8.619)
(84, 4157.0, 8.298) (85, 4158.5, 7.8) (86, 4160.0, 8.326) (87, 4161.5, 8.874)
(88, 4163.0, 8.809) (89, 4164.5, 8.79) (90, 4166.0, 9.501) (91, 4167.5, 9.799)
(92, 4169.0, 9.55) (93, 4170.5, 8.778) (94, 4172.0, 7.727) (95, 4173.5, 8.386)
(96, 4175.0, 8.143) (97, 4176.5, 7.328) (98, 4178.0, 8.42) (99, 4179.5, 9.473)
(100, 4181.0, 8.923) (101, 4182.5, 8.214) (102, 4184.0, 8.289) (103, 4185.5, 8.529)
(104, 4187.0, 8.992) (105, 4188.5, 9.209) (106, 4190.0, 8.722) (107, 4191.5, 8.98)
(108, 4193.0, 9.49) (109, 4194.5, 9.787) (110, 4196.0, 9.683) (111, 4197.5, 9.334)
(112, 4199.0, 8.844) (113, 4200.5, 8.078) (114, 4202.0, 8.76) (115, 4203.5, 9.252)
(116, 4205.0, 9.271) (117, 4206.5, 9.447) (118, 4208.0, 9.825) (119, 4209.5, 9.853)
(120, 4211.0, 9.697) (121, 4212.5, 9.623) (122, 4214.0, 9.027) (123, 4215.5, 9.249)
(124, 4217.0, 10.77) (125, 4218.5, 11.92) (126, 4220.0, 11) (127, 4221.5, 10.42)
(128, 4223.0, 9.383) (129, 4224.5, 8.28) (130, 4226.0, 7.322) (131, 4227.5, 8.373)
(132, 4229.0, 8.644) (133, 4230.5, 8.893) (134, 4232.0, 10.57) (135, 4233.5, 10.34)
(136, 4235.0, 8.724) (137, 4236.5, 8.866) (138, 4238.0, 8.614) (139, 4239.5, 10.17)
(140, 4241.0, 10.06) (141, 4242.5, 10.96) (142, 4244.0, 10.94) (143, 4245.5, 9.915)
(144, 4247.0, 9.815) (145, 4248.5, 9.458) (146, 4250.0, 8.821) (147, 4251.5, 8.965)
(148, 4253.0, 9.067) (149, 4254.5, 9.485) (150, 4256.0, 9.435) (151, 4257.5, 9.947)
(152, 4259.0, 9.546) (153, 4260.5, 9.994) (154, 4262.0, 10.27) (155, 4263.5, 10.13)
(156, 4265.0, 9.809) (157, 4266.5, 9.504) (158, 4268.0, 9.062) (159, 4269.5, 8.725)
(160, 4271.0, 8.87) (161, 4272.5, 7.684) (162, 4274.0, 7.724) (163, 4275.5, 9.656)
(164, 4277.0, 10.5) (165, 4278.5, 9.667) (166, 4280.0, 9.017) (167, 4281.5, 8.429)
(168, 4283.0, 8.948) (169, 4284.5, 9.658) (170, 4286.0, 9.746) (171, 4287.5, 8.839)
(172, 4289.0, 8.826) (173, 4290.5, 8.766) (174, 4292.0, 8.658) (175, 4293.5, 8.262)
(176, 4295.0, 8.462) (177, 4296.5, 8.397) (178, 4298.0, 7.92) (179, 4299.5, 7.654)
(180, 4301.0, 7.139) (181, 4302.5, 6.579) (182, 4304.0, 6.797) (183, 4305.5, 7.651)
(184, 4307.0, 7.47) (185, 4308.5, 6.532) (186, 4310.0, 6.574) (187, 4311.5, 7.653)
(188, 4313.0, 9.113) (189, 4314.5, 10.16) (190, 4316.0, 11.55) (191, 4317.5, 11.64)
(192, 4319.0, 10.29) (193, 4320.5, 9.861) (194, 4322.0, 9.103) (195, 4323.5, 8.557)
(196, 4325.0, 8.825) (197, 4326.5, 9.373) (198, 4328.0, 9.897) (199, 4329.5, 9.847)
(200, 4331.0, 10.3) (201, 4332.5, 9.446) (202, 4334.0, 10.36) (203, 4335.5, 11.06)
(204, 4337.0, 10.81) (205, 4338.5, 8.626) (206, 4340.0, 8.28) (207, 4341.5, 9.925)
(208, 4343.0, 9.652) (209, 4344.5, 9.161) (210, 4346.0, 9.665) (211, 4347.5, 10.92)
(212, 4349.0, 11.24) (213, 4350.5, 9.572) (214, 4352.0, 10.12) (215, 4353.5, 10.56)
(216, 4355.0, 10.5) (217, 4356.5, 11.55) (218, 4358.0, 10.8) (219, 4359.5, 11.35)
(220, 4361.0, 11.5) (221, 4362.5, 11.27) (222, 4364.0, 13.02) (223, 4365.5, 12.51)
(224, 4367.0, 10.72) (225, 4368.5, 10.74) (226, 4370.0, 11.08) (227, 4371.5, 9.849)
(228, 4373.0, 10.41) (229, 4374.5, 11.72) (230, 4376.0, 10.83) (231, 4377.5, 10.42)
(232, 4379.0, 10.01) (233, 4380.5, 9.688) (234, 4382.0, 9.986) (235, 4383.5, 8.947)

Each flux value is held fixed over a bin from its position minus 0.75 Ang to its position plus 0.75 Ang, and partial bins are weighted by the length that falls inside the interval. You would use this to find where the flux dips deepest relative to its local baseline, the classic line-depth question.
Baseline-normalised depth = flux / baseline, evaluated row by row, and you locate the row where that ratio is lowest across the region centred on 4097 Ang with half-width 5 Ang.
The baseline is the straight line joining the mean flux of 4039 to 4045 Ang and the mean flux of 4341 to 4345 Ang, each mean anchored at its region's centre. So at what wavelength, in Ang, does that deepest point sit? 4101.5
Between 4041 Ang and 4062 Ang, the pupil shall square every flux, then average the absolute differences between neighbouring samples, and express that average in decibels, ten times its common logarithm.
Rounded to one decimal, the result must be 11.3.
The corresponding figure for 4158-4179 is 9.6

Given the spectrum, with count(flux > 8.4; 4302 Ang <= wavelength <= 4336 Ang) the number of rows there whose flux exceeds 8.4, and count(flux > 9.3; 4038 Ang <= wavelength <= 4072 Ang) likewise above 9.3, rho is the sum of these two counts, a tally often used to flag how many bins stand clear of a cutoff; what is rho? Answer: 23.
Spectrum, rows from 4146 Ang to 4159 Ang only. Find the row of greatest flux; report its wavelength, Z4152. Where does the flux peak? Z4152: 4148.0 Ang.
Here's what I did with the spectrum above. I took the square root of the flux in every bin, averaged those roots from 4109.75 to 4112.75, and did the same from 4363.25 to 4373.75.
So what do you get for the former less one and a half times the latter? -1.9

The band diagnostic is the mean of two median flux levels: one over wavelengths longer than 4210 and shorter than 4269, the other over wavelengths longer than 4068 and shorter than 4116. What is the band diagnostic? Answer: 9.17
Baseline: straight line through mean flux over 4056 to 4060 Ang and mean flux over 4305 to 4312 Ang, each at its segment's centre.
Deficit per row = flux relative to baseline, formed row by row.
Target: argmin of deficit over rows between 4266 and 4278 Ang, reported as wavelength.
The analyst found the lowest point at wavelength 4272.5 Ang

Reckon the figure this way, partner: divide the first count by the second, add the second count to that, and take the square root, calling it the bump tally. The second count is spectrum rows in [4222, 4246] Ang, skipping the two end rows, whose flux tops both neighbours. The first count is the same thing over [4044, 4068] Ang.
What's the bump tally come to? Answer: 2.24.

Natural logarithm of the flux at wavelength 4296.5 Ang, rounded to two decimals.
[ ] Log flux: 2.13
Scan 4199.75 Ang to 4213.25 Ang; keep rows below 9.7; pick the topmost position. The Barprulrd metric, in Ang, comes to 4212.5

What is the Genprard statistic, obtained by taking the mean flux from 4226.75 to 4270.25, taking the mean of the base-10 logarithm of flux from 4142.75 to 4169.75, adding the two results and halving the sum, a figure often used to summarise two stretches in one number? 5.2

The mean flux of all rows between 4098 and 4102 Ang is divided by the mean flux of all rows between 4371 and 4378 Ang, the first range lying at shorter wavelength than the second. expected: 0.77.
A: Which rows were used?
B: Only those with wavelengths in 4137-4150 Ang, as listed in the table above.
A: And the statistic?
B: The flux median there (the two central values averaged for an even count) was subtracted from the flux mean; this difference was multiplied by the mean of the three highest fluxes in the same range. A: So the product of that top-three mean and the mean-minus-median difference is 0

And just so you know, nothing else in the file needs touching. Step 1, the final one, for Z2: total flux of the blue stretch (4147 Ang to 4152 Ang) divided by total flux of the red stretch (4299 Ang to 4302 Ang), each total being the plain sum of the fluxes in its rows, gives 1.95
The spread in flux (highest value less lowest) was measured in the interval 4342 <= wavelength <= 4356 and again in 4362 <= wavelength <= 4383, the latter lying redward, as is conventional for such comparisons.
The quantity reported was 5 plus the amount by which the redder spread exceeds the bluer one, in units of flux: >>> 6.3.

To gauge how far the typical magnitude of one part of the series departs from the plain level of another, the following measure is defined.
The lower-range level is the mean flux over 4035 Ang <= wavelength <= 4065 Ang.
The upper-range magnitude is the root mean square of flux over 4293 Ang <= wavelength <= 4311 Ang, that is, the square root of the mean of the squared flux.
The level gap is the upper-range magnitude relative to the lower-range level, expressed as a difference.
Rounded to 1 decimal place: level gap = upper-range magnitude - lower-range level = -1.6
